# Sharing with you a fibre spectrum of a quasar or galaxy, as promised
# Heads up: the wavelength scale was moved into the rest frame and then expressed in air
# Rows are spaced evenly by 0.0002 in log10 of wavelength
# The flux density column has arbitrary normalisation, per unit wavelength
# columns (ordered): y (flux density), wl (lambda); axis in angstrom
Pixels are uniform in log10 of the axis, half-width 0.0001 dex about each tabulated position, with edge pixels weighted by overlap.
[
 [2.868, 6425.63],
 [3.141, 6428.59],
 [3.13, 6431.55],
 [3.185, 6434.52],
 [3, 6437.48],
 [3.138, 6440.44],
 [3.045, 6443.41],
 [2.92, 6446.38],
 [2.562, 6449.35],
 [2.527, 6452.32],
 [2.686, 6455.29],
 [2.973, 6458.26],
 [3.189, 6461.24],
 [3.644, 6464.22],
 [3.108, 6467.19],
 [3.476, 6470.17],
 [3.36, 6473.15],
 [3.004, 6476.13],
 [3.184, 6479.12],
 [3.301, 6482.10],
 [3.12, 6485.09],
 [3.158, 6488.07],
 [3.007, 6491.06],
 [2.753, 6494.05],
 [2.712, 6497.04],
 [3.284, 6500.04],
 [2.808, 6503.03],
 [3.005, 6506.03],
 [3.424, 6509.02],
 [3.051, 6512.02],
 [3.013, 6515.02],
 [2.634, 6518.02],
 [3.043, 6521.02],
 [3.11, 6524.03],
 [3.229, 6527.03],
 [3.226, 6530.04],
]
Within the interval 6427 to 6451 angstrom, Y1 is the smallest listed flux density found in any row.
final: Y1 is 2.562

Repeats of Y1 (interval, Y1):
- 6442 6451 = 2.562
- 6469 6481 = 3.004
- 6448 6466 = 2.527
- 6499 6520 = 2.634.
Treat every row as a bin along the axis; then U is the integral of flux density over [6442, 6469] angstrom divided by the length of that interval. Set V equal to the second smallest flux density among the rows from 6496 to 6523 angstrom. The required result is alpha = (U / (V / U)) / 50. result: 0.065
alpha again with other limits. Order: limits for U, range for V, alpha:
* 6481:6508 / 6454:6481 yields 0.061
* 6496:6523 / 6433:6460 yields 0.070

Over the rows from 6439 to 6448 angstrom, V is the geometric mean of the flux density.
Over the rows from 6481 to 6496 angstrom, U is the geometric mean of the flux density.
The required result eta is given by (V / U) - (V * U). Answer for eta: -8.3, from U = 3.06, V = 3.03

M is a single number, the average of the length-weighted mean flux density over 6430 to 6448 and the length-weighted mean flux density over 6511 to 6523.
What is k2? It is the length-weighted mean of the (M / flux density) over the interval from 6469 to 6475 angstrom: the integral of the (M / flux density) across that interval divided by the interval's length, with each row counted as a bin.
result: 0.89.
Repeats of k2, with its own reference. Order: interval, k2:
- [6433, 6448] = 0.98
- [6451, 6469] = 1.00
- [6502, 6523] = 1.00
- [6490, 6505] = 1.03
